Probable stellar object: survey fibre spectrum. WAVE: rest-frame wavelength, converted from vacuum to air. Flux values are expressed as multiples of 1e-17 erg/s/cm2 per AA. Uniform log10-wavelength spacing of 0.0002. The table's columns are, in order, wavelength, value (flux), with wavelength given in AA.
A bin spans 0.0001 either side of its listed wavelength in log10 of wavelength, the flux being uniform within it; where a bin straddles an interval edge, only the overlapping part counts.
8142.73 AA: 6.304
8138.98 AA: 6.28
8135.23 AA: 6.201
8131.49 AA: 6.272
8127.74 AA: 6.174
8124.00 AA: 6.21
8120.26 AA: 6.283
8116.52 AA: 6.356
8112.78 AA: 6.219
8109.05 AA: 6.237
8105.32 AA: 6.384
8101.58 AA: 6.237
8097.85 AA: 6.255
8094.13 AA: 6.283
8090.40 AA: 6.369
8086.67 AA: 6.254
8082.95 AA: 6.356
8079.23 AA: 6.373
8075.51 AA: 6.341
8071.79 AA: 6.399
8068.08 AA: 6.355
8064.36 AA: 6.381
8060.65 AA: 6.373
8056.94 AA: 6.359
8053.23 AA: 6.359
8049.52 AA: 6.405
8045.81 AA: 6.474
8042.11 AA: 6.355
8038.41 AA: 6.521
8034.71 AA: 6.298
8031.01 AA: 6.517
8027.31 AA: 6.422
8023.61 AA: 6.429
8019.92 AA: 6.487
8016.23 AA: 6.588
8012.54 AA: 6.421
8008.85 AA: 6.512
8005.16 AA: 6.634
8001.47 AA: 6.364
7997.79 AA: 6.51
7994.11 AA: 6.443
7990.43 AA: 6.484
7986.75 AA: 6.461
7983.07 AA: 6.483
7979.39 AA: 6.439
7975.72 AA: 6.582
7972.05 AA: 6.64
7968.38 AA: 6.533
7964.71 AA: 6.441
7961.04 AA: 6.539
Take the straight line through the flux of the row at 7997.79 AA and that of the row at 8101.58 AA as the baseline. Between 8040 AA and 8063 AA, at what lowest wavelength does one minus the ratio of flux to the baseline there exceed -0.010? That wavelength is 8042.11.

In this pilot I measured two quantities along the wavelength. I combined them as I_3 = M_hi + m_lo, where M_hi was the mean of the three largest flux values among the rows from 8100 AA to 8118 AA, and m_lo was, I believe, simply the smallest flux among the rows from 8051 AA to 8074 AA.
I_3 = 12.7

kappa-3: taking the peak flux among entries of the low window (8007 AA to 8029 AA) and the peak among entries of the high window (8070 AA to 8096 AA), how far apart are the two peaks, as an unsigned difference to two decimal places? 0.19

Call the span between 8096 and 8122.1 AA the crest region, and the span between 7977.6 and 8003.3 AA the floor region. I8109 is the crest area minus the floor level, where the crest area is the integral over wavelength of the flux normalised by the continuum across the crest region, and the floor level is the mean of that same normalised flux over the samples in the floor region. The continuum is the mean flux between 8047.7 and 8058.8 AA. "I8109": 24.7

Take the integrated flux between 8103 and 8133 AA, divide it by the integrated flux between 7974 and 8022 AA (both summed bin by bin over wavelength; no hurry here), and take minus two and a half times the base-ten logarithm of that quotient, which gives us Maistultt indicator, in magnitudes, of 0.5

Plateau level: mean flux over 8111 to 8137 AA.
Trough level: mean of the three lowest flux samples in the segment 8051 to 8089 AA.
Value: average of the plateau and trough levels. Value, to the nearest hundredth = 6.28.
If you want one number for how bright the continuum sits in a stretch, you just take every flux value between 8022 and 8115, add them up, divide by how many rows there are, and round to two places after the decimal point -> 6.36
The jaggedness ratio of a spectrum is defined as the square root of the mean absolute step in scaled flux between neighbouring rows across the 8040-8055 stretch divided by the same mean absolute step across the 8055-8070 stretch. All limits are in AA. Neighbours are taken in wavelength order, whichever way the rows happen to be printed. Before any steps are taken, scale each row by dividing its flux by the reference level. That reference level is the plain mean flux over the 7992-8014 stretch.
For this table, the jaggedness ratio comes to 2.2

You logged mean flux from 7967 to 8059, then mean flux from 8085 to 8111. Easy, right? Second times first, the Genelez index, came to 40.7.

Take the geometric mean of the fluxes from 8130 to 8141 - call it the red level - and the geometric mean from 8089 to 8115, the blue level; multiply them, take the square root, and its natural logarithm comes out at 1.84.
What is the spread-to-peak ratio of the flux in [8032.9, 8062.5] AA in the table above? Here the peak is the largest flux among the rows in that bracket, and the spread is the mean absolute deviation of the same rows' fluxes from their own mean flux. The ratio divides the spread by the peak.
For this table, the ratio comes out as 0.0085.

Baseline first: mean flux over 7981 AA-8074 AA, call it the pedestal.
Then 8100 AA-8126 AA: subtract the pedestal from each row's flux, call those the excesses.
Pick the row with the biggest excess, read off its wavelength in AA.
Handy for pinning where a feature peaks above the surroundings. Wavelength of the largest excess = 8105.32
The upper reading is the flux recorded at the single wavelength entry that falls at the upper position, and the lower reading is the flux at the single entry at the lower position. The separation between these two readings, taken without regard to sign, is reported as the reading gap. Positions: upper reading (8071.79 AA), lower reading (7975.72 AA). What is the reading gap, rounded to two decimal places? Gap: 0.18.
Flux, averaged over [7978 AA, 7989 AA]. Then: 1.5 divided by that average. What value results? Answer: 0.232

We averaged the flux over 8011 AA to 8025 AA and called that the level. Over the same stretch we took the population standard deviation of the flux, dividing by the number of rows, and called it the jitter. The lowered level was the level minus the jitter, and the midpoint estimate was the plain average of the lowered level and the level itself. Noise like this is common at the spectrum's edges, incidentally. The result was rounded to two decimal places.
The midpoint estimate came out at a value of 6.45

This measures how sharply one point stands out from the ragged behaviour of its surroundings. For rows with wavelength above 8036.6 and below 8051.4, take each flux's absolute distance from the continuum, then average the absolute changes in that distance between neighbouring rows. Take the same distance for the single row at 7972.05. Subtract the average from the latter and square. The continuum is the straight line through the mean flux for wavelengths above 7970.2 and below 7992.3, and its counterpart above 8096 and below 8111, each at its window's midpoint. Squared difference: 0.0023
